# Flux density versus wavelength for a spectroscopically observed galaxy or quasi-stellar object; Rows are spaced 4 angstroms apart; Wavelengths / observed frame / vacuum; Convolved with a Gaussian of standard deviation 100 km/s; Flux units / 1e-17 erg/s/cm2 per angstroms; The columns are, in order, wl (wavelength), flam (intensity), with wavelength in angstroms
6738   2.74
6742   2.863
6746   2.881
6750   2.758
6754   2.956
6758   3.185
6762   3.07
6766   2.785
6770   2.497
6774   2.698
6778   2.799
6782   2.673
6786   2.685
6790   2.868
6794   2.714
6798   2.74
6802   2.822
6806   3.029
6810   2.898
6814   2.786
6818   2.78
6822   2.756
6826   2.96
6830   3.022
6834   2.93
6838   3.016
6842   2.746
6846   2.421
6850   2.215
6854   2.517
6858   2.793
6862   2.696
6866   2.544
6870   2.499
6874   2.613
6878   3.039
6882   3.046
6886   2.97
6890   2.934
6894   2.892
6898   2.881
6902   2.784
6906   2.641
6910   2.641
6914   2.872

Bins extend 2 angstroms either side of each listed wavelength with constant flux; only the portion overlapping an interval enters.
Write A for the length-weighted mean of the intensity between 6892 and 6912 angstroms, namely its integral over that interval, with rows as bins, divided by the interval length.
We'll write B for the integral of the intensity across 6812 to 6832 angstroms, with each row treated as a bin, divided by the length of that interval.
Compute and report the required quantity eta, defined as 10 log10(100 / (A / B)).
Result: 20.1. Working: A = 2.77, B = 2.86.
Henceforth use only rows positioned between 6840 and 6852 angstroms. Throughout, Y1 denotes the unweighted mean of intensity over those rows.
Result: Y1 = 2.46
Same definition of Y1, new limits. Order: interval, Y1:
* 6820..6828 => 2.86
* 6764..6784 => 2.69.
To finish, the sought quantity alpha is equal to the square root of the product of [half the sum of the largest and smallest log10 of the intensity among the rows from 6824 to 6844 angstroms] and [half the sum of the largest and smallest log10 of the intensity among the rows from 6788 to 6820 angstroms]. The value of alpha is 0.458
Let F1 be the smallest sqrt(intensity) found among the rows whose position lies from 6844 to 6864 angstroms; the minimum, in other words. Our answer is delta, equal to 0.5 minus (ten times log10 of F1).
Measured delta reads -1.23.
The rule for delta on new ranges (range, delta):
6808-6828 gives -1.70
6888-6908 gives -1.61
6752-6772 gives -1.49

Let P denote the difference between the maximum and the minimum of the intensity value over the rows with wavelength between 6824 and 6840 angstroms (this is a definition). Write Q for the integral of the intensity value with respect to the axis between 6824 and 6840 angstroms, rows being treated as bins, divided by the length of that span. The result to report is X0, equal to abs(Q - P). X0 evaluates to 2.9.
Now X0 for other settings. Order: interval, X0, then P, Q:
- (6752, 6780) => 2.2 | 0.69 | 2.86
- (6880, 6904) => 2.7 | 0.26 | 2.92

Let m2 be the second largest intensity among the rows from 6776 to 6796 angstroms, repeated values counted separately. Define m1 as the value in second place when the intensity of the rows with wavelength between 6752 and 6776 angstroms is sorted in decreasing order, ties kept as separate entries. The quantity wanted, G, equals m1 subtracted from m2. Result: -0.27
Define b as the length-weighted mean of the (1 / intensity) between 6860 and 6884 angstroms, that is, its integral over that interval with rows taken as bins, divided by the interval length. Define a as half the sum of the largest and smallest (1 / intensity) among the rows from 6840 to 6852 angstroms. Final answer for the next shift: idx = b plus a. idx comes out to 0.78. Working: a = 0.41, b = 0.367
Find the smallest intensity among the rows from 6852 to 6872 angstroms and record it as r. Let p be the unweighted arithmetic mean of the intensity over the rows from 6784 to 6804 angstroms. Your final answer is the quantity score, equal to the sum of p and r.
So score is 5.26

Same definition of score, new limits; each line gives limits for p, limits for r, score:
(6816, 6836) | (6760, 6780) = 5.39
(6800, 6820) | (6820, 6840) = 5.62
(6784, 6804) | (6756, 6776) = 5.26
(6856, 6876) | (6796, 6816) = 5.37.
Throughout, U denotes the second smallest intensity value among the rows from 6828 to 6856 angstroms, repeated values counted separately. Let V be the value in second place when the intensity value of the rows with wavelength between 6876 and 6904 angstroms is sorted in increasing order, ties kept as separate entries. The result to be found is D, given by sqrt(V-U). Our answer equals 0.68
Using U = 2.421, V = 2.881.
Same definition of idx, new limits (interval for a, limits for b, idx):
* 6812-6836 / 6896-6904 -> 0.70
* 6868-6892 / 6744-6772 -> 0.71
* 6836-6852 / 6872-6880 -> 0.75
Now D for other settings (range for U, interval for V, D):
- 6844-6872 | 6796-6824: 0.58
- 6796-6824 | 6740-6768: 0.17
